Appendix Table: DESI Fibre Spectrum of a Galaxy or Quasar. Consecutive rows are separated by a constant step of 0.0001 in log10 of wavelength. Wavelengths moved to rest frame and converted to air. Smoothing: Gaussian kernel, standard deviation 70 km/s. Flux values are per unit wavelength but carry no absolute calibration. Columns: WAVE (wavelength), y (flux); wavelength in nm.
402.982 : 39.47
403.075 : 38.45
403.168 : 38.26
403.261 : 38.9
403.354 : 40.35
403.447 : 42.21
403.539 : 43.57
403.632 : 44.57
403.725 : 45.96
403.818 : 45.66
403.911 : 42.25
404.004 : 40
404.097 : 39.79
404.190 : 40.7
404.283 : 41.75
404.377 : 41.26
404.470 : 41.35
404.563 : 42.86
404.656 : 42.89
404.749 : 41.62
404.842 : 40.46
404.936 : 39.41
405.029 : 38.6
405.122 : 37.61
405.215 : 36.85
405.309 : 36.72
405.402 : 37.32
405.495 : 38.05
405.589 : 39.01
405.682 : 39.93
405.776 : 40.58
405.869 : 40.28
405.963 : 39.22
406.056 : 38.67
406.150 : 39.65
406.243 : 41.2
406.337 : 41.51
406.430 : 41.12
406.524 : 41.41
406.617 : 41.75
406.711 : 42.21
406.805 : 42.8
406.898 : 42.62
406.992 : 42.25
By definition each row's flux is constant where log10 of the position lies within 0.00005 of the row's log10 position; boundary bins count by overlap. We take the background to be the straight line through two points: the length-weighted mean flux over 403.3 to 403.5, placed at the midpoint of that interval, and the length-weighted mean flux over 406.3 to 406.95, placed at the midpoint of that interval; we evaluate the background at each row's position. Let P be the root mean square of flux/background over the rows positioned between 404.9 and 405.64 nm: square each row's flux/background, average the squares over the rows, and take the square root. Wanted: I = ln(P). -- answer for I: -0.095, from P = 0.91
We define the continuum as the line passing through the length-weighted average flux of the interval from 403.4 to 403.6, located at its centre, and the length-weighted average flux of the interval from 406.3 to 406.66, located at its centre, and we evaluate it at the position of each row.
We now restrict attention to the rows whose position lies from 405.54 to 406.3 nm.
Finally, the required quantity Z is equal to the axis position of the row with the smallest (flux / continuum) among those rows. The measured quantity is 406.056 nm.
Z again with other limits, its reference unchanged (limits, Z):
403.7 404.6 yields 404.097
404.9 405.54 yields 405.309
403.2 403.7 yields 403.261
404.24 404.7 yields 404.377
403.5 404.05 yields 404.004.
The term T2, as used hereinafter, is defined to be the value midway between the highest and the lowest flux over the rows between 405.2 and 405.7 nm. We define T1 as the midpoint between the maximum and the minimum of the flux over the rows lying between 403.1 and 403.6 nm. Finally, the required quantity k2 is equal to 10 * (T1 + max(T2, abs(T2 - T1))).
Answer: 792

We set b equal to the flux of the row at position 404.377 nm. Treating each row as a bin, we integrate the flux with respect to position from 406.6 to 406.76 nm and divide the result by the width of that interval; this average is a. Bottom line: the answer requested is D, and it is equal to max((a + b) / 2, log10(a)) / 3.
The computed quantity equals 13.9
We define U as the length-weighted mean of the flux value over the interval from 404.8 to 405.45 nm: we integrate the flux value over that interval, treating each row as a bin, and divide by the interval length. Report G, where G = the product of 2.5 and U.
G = 95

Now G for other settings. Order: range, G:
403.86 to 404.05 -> 103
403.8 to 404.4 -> 104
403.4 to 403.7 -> 109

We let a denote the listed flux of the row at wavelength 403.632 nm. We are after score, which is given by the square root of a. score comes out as 6.68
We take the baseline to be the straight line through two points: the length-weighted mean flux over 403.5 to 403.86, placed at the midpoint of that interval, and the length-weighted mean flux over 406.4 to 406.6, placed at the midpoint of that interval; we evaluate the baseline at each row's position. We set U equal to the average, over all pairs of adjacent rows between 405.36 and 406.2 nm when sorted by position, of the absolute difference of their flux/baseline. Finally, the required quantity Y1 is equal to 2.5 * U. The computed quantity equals 0.0470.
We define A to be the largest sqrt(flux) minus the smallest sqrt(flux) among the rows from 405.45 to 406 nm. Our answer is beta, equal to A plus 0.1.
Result 0.30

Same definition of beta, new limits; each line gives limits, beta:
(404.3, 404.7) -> 0.23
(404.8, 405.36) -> 0.40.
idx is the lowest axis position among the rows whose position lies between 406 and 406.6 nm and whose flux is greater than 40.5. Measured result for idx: 406.243 nm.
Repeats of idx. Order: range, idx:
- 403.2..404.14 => 403.447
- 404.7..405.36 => 404.749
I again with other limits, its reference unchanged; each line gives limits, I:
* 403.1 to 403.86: 0.026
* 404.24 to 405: -0.004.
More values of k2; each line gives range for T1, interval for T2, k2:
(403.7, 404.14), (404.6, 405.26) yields 827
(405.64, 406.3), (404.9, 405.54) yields 780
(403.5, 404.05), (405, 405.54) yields 806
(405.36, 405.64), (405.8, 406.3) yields 781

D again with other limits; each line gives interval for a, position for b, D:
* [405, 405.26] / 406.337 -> 13.2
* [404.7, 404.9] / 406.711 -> 13.9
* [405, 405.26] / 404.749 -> 13.2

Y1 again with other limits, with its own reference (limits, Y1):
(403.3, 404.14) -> 0.0820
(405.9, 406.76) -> 0.0401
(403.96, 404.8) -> 0.0410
